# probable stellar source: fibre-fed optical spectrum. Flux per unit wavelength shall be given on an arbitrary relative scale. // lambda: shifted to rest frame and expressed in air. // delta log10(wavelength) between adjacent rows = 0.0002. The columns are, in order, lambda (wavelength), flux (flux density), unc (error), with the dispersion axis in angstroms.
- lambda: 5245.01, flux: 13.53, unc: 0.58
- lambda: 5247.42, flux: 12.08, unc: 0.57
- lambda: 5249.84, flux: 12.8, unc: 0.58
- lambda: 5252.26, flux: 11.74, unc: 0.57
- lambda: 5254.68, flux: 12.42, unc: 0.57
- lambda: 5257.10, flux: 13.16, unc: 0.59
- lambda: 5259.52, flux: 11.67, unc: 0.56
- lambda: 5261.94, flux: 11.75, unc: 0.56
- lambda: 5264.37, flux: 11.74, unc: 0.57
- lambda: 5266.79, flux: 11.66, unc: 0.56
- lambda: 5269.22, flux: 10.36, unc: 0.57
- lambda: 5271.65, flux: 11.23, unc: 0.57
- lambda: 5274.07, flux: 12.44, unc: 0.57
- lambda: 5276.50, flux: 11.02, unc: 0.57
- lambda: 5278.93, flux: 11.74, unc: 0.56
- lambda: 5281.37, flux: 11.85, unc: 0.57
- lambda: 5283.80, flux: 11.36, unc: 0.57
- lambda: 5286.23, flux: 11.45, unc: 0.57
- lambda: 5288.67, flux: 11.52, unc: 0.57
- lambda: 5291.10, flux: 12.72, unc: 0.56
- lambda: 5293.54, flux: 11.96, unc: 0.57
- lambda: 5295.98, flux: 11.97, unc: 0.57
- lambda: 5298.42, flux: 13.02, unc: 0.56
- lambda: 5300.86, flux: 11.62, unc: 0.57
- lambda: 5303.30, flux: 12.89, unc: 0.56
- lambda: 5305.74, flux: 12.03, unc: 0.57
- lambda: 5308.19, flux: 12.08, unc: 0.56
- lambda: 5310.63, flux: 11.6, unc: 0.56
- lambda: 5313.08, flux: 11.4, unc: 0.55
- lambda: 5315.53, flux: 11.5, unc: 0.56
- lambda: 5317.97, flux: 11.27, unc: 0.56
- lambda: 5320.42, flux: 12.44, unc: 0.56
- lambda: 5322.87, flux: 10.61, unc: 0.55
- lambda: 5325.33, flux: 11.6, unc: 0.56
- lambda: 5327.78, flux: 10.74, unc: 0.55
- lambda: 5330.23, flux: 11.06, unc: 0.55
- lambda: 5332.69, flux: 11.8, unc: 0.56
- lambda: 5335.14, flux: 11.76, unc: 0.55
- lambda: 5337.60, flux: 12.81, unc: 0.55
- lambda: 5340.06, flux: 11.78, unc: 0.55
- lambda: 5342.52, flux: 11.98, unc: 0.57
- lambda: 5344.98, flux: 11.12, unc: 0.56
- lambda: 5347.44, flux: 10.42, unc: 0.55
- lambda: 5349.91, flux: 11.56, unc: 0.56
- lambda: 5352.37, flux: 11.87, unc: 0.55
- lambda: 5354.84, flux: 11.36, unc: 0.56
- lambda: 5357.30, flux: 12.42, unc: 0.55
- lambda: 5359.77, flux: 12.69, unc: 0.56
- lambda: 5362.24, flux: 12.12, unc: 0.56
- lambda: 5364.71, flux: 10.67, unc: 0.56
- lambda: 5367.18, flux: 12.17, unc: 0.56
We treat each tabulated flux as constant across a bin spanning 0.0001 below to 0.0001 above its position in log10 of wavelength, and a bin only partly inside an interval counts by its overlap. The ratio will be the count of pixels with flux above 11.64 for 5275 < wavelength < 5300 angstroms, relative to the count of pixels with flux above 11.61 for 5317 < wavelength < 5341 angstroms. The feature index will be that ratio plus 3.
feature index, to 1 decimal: 4.2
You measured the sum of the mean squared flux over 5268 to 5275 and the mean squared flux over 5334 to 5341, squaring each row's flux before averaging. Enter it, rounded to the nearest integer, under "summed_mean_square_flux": 276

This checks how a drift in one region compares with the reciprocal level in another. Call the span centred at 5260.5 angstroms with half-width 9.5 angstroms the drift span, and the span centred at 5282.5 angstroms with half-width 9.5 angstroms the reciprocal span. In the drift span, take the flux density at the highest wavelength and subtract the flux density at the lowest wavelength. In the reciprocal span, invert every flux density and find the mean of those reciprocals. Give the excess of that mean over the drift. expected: 1.5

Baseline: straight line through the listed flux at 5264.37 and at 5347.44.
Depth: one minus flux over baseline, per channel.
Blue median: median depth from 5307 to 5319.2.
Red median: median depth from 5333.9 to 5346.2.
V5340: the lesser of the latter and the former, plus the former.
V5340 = -0.170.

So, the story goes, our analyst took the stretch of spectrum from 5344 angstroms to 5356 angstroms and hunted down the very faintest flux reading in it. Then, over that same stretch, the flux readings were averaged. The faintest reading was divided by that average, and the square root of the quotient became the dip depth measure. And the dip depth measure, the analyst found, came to 0.962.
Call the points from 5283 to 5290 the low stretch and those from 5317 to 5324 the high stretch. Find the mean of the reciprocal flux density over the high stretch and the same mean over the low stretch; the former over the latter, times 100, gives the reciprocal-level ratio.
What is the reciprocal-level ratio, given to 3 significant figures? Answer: 100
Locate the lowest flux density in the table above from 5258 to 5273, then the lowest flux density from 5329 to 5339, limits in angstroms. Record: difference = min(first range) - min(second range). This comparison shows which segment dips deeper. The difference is -0.7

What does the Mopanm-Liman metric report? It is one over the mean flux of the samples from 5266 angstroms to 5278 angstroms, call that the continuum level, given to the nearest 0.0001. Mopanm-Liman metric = 0.0882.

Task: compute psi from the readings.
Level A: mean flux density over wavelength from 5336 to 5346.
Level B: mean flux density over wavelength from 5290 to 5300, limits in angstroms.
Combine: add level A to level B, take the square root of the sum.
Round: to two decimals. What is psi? 4.93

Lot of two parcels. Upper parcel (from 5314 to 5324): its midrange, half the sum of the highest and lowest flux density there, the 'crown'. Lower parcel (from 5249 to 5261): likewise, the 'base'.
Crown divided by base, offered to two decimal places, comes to 0.93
